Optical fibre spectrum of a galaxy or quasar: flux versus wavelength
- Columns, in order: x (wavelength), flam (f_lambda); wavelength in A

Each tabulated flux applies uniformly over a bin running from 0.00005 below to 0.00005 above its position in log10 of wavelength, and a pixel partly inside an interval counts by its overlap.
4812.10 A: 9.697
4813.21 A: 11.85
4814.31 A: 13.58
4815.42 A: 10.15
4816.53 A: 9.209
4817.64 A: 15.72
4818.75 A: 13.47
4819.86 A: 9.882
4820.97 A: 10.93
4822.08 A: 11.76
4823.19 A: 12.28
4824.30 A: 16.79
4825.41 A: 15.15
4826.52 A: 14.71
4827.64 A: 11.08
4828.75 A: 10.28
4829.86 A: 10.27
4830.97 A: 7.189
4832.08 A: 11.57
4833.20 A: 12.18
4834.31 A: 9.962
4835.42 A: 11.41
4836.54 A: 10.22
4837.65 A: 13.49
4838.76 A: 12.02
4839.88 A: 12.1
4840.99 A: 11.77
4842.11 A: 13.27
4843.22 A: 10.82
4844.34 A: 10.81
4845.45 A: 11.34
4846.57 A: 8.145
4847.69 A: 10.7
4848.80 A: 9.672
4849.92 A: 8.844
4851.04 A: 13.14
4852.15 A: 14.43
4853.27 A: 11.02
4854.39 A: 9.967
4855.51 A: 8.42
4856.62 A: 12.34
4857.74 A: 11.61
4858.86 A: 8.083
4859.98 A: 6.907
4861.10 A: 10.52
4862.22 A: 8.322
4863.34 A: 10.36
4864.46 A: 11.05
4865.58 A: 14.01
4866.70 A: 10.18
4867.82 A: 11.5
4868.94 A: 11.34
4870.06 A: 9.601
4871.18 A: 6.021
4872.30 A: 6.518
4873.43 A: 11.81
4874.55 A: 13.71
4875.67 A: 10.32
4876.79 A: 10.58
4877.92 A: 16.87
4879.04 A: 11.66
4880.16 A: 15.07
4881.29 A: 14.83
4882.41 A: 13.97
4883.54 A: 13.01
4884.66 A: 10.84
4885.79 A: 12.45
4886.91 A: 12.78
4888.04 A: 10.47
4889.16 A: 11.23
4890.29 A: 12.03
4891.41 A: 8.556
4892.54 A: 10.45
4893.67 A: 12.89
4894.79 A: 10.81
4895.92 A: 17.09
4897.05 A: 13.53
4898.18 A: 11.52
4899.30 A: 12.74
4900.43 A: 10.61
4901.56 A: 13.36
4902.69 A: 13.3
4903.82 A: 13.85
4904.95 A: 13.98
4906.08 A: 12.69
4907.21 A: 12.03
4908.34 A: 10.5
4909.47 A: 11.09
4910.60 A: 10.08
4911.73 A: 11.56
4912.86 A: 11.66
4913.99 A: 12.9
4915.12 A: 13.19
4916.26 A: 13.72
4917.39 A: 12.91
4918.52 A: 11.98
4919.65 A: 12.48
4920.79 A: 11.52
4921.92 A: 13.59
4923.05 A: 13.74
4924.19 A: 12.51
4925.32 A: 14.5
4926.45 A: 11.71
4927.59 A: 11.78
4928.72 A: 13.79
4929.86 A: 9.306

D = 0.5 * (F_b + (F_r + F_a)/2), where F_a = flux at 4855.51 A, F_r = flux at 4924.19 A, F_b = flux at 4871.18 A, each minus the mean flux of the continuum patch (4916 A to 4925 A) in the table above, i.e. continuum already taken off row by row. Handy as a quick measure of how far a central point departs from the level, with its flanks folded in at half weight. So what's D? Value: -4.6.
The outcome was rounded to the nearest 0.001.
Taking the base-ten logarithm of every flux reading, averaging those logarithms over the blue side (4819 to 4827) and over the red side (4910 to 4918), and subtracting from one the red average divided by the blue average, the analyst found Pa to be 0.020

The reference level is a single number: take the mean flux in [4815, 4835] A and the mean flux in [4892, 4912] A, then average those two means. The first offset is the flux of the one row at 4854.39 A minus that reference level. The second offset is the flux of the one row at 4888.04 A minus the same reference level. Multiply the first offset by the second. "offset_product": 3.4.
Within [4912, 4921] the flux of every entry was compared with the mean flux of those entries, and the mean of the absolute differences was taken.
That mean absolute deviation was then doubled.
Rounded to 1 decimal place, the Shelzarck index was 1.3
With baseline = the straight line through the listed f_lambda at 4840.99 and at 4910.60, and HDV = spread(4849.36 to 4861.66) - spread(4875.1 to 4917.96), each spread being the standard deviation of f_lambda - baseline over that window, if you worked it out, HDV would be 0.4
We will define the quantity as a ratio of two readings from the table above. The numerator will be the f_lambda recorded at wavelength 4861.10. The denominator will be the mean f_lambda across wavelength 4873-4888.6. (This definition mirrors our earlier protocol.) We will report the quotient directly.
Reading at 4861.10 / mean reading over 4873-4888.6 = 0.83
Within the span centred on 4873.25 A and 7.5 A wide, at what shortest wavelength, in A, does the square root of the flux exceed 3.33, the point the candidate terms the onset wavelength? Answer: 4873.43 A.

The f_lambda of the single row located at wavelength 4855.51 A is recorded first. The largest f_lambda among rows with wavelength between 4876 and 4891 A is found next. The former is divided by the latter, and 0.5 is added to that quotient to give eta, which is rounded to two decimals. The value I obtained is 1.00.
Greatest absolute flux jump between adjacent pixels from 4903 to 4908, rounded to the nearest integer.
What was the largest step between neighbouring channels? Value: 1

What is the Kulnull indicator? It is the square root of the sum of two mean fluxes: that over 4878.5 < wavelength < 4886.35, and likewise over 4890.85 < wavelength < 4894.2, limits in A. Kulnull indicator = 4.87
